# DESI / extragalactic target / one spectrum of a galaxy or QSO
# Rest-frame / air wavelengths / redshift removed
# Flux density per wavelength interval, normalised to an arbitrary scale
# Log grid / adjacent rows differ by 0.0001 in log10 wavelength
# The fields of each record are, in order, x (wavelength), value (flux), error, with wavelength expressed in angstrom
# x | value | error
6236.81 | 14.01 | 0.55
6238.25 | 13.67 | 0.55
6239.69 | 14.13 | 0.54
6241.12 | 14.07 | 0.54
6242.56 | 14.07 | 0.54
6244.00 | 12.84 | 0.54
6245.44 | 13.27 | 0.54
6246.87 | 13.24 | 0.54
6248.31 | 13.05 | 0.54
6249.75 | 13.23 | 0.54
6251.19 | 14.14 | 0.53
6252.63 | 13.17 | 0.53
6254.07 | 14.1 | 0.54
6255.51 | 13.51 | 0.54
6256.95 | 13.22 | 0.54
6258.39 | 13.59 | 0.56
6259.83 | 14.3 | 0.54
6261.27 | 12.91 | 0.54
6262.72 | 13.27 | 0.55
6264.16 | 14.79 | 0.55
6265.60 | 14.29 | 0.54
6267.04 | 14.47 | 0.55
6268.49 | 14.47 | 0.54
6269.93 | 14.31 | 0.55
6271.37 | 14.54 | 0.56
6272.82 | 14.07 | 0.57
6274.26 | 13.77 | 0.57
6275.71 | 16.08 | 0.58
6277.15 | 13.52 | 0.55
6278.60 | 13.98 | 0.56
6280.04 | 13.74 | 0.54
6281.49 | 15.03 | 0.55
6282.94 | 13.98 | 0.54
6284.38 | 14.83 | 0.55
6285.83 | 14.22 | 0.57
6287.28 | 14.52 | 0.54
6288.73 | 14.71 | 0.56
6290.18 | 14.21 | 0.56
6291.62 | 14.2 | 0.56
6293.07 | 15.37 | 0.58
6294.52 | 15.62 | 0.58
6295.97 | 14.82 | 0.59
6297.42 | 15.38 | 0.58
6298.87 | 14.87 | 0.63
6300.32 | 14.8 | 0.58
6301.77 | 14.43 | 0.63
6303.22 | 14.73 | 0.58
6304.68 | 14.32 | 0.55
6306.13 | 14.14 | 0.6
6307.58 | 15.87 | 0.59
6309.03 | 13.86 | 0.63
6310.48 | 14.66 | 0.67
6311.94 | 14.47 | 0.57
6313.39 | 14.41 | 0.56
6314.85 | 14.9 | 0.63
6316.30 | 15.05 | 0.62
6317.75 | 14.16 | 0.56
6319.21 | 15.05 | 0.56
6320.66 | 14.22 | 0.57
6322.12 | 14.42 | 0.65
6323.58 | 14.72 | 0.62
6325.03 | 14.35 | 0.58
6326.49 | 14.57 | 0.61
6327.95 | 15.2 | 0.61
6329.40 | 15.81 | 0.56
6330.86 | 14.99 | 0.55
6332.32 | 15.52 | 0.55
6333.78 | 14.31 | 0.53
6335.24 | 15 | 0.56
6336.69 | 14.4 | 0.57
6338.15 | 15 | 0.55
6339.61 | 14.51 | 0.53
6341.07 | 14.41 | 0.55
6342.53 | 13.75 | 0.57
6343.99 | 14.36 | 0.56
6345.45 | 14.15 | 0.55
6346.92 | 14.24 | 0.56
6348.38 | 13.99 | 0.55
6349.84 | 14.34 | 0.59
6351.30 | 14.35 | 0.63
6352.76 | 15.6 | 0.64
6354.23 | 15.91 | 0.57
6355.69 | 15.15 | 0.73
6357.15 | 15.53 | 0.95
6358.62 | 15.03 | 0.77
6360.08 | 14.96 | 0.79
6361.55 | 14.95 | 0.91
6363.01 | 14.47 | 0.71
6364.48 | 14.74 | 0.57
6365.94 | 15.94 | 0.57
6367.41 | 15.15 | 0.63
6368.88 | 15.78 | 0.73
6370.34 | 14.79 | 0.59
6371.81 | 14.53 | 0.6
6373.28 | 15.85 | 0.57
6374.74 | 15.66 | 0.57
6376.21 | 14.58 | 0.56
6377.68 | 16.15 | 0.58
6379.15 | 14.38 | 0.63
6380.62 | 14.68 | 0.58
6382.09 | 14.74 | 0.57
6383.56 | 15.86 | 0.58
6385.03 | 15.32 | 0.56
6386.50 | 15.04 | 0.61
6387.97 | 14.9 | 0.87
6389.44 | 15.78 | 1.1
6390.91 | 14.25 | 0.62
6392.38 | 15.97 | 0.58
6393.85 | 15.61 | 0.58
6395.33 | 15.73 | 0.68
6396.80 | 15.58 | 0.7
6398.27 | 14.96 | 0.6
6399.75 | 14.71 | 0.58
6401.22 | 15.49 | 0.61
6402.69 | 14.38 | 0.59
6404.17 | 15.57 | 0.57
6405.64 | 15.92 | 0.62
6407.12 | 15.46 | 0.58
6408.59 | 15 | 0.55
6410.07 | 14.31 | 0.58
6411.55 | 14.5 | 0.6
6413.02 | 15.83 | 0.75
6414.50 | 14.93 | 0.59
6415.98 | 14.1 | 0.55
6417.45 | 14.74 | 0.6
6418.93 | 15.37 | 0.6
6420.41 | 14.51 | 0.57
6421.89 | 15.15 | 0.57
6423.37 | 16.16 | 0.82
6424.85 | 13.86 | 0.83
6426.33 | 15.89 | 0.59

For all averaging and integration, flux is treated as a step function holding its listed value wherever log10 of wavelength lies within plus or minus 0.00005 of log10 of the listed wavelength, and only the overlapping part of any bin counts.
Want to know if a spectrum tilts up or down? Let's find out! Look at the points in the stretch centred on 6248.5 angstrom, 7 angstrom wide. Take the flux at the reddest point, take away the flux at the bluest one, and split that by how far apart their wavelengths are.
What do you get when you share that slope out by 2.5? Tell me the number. 0.061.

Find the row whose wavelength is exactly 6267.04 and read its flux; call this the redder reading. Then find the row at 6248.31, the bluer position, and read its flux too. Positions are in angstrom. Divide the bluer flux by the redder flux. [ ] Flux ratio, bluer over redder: 0.90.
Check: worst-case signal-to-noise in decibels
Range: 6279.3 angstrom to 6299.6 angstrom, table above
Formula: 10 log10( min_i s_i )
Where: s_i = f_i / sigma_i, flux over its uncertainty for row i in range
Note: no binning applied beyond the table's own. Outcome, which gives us 13.7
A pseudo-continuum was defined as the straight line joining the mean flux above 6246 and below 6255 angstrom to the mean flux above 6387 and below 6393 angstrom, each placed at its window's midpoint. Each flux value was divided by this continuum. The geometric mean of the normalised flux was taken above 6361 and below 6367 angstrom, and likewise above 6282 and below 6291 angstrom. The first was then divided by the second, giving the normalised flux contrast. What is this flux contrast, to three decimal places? 0.975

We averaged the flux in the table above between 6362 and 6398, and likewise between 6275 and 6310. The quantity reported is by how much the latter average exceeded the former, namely -0.59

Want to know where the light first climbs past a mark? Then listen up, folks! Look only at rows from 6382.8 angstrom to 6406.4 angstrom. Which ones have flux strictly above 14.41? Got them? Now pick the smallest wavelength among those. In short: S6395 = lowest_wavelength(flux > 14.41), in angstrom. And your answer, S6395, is 6383.56 angstrom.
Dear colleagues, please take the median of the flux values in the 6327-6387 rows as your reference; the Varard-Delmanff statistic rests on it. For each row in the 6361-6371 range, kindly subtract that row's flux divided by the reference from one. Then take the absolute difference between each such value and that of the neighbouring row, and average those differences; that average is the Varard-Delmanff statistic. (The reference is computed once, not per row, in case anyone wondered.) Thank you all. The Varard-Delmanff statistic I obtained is 0.049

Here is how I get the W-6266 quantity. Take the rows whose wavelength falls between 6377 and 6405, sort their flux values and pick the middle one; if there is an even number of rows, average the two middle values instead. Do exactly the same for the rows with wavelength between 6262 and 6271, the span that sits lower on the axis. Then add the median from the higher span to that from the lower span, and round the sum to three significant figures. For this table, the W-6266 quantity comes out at 29.7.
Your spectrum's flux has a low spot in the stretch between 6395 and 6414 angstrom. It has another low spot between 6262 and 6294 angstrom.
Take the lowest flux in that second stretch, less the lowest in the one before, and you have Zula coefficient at -1.0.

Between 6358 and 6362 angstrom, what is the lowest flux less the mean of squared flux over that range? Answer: -209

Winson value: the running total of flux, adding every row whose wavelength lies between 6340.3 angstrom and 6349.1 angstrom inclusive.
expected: 85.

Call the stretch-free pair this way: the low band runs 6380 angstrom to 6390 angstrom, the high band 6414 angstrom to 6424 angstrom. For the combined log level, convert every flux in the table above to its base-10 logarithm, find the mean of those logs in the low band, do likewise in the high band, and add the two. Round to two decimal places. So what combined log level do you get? 2.36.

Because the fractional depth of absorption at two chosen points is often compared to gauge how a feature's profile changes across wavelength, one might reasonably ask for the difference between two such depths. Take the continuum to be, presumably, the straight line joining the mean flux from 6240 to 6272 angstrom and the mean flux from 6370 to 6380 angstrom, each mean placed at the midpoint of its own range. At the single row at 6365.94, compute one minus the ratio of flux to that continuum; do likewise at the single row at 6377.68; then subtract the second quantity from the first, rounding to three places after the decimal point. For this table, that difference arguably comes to 0.004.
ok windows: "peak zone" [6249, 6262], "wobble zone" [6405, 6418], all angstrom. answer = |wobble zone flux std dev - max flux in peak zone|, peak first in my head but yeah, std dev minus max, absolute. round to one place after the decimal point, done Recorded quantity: 13.7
